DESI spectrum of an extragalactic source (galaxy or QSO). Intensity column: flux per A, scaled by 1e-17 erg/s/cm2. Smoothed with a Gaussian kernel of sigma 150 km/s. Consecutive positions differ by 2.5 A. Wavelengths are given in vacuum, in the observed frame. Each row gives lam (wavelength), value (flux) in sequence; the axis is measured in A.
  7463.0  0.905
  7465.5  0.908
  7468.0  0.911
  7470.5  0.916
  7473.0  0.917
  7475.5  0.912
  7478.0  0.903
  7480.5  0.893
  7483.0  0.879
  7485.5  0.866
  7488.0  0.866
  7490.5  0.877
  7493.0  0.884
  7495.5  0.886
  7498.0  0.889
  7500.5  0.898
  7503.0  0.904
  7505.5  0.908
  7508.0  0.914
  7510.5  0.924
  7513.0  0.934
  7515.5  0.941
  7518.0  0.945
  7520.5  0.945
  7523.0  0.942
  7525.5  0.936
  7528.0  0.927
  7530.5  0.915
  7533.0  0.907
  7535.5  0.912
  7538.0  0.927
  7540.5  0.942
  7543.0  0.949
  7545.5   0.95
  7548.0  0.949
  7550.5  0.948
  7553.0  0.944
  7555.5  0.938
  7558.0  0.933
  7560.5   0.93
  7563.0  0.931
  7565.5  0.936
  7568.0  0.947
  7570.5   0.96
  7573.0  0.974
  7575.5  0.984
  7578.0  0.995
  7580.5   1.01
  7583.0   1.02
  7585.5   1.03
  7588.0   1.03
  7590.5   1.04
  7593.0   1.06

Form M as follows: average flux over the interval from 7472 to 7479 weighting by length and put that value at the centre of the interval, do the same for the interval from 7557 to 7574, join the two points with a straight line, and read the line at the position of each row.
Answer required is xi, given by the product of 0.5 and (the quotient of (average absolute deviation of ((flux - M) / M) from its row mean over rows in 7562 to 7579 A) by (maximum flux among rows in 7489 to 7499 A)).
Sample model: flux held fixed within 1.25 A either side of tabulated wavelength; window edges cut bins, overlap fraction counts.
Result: 0.0109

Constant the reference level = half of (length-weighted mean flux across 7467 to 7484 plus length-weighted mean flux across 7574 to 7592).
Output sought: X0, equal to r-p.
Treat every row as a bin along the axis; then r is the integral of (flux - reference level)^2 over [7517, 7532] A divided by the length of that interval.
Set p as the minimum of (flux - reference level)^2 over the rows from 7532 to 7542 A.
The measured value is 0.000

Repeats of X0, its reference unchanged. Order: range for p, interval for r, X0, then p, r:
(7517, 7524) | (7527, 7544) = 0.001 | 0.000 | 0.0014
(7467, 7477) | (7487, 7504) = 0.004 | 0.002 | 0.0056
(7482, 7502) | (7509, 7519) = -0.003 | 0.004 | 0.0007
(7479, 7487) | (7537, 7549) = -0.004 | 0.005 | 0.0003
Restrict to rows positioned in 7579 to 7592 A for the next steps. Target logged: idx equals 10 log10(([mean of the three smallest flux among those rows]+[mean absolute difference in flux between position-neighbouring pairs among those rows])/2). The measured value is -2.89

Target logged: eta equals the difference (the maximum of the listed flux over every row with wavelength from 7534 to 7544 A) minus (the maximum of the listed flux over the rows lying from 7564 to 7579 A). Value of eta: -0.046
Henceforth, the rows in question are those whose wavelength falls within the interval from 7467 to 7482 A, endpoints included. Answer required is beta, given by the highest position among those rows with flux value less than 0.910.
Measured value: 7480.5 A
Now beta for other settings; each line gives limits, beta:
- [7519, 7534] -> 7533.0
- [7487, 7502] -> 7500.5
